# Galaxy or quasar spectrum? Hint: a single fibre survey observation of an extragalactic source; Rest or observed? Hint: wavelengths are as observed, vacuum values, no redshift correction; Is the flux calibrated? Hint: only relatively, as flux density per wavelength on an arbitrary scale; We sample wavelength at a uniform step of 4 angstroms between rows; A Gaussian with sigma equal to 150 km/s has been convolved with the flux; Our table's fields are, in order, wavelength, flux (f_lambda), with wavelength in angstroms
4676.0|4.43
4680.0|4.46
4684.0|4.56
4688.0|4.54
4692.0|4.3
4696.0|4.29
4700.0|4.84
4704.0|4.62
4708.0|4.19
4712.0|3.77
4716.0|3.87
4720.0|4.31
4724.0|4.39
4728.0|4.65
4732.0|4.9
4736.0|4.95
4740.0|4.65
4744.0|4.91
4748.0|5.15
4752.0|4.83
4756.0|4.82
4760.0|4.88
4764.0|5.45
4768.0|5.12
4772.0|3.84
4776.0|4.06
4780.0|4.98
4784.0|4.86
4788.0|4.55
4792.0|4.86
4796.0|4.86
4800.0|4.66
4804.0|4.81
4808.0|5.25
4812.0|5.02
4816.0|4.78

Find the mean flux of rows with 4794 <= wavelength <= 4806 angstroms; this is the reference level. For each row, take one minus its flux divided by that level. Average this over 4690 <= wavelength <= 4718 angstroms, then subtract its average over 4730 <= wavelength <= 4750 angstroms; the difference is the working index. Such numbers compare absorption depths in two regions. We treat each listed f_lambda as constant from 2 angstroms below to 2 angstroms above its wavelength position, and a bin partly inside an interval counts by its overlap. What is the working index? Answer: 0.13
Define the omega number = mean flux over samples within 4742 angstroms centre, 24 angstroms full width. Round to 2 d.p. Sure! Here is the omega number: 4.90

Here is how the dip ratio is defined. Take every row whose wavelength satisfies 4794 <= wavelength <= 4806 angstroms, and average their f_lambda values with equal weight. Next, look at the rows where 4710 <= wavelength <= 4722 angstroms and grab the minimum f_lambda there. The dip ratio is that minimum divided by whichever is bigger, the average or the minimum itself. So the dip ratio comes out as 0.79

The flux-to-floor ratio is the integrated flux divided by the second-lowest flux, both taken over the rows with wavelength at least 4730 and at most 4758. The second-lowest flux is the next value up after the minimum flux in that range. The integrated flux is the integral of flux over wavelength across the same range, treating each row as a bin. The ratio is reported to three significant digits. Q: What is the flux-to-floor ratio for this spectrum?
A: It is 28.4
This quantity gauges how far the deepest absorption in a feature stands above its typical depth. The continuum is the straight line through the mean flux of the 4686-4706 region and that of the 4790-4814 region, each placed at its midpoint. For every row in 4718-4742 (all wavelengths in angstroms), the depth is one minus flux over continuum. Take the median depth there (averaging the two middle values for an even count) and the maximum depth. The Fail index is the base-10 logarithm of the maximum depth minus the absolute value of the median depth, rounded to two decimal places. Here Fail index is -1.20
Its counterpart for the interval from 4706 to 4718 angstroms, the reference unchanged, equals -1.72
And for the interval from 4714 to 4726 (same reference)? -1.03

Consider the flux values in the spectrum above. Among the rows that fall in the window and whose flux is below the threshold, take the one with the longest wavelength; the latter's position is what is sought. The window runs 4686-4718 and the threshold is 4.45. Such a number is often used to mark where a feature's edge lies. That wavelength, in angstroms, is 4716.0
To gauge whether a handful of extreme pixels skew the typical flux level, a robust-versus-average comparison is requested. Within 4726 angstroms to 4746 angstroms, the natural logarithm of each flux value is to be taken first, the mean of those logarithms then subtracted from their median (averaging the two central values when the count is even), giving 0.019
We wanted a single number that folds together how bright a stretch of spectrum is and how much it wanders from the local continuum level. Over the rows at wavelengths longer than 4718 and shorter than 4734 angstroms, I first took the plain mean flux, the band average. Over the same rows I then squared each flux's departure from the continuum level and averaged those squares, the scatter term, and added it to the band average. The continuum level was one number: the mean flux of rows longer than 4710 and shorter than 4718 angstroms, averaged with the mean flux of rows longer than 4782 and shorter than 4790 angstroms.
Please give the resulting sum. 4.71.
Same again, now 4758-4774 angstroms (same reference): 5.50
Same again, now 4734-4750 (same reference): 5.37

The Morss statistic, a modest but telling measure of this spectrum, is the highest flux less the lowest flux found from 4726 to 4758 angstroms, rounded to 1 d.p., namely 0.5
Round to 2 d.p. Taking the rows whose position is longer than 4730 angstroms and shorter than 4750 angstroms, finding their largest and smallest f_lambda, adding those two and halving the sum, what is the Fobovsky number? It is 4.90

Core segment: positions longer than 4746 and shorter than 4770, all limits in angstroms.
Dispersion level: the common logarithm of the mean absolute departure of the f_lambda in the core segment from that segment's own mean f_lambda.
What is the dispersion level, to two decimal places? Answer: -0.70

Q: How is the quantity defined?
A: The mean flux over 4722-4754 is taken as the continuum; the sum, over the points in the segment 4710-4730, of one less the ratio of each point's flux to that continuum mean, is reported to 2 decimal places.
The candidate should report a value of 0.63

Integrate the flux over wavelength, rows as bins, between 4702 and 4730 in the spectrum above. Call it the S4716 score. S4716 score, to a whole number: 119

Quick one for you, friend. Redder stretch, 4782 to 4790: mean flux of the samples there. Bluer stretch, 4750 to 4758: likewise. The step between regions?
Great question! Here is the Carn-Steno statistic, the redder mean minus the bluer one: -0.12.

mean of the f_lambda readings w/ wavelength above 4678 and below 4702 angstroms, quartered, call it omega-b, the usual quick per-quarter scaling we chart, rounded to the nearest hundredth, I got 1.12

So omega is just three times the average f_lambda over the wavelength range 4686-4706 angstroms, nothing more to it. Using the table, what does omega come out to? 13.6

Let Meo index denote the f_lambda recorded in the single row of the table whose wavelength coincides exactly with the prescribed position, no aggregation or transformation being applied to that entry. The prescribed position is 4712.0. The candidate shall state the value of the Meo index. 3.77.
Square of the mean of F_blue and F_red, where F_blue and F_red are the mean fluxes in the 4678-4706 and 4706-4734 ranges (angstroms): 19.4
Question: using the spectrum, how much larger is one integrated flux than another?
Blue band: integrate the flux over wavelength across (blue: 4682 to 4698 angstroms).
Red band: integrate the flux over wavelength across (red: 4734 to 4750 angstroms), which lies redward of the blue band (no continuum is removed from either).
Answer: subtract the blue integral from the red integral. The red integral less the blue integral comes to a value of 8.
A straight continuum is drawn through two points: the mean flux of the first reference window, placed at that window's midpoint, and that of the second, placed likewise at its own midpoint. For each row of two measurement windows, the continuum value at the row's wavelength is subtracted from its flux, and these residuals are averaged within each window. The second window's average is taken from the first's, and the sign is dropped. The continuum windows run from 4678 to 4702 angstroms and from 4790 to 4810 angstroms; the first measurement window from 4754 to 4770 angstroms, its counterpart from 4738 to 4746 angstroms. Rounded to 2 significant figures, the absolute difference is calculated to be 0.22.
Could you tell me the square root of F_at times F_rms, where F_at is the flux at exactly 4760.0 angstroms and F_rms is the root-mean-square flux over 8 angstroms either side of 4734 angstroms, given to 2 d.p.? 4.83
